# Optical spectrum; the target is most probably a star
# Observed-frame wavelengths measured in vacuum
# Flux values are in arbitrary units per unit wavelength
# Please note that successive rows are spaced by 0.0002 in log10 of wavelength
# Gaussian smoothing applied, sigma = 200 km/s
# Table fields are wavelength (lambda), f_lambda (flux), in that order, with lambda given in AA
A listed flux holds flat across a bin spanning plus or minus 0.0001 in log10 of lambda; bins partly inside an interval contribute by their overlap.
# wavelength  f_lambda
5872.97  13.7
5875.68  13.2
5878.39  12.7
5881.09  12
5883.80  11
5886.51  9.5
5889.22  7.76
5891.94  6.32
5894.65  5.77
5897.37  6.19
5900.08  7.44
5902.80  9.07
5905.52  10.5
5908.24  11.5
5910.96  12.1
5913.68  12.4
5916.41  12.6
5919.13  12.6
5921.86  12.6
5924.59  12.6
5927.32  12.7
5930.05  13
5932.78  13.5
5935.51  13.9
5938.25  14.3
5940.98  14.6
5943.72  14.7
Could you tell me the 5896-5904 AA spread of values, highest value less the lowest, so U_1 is 2.9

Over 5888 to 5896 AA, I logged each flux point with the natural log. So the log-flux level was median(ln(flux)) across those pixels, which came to 1.84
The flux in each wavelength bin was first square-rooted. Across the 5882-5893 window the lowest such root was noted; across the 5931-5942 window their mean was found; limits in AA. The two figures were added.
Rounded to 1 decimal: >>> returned 6.3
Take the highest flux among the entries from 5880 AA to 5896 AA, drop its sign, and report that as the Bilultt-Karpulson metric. 12.0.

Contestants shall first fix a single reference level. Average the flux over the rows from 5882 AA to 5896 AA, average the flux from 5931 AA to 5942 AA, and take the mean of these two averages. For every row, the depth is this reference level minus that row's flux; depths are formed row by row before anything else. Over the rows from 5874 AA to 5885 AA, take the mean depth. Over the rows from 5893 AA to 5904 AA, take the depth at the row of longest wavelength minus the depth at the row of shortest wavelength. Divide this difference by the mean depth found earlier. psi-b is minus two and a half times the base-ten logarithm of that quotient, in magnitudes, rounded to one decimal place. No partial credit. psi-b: -1.1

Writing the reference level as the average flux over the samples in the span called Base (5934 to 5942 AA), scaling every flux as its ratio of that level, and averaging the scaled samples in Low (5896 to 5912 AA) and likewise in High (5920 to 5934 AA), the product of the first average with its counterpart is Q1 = 0.60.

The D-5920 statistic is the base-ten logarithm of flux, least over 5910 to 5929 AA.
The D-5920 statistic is 1.08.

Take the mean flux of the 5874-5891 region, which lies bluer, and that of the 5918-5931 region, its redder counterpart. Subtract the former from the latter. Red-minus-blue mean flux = 1.7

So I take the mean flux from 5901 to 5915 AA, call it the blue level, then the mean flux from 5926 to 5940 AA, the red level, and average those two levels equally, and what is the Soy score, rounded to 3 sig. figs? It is 12.3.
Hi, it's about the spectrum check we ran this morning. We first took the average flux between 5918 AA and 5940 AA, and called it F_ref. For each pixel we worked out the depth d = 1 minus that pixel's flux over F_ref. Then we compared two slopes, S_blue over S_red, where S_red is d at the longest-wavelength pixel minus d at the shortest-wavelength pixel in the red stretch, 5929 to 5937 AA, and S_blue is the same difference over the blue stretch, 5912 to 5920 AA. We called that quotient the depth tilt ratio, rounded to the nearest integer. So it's 0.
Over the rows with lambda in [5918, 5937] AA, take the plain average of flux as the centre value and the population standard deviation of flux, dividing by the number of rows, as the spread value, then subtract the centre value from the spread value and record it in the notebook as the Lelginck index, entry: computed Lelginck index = -13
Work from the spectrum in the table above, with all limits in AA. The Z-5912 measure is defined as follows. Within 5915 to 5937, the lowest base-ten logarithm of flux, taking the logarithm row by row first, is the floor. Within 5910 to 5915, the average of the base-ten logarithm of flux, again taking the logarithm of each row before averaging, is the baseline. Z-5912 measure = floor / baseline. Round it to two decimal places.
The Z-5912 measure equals 1.01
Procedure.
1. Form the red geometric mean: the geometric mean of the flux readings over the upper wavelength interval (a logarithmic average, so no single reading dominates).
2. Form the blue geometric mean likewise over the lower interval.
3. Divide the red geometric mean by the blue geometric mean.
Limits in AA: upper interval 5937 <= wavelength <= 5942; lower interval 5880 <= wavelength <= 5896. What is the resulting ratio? 1.72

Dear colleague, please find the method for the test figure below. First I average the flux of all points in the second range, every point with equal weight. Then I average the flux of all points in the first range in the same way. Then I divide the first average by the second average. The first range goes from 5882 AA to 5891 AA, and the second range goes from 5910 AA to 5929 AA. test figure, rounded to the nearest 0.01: 0.75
